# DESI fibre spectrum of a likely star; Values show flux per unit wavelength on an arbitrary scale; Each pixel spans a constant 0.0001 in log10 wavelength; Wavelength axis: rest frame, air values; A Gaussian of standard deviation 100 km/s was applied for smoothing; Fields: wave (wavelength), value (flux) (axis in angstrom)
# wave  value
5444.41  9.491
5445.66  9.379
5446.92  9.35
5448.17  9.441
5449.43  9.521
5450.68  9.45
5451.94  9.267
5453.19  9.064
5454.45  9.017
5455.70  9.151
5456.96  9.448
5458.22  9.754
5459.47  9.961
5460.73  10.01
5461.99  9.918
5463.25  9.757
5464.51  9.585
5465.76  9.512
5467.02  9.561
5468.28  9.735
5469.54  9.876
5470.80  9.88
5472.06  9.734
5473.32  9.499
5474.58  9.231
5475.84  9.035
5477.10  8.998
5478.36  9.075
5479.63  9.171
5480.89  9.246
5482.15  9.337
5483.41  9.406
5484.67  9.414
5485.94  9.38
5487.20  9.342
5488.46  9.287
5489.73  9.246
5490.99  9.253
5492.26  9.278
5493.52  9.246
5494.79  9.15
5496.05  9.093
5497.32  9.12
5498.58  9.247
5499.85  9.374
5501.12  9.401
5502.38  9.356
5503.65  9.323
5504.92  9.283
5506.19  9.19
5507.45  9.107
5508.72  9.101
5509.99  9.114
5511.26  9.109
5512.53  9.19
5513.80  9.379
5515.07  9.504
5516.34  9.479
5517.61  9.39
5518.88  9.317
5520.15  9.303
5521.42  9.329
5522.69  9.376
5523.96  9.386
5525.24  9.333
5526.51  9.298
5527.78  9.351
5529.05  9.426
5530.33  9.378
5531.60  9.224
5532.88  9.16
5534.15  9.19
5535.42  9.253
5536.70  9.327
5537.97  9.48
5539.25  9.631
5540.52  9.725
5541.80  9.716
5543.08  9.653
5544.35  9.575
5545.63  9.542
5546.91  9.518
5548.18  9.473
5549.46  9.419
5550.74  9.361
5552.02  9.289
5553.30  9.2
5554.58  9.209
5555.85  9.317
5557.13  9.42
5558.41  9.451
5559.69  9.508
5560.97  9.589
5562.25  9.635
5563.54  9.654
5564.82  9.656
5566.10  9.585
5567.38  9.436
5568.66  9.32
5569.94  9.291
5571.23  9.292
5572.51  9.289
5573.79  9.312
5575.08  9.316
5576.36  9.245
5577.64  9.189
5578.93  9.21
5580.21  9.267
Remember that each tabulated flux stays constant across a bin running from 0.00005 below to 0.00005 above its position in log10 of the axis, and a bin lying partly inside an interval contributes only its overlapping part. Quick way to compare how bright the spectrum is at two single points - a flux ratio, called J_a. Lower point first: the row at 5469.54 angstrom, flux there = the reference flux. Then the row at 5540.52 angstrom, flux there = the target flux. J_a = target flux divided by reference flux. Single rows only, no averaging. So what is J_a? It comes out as 0.98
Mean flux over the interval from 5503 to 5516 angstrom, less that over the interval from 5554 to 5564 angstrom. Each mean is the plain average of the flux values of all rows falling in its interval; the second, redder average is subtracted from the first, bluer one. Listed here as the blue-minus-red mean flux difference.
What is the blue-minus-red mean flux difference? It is -0.24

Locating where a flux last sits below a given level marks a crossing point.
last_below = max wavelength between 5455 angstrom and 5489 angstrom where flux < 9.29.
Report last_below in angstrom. 5488.46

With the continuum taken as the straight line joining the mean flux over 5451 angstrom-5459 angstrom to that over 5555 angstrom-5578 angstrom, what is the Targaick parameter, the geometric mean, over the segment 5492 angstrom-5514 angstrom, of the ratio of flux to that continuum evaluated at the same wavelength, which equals 0.99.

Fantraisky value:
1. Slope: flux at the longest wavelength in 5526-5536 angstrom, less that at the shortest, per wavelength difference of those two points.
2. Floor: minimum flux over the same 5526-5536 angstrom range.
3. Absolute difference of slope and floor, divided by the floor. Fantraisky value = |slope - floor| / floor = 1.00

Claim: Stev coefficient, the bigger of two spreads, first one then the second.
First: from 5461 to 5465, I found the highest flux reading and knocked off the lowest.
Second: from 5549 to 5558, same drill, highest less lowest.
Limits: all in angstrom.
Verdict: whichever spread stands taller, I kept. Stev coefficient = 0.33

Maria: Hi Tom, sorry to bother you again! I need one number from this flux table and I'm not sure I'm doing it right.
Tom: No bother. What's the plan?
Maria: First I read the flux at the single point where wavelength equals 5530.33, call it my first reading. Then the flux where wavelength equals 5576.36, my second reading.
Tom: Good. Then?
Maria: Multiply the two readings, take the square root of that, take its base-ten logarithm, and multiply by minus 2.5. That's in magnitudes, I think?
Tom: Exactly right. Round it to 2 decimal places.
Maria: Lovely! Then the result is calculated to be -2.42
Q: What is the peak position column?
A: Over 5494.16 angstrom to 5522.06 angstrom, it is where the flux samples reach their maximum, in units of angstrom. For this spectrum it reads 5515.07 angstrom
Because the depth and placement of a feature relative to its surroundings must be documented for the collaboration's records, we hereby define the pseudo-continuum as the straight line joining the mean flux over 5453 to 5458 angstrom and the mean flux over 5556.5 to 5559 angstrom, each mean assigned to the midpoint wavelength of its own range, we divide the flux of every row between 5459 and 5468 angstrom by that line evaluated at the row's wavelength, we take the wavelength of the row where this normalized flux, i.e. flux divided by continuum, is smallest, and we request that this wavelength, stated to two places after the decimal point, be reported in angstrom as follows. 5465.76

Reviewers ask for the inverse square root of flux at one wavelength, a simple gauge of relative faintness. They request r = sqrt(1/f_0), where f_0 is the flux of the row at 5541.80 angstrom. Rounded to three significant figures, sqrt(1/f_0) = 0.321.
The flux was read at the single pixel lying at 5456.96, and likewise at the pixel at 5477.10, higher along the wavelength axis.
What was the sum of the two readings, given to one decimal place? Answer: 18.4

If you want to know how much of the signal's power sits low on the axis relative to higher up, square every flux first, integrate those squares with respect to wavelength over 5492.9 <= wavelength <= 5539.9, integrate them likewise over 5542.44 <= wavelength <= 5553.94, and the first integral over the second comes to 4.0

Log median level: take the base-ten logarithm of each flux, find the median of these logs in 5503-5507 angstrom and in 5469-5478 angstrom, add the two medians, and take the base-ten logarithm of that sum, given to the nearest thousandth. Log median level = 0.289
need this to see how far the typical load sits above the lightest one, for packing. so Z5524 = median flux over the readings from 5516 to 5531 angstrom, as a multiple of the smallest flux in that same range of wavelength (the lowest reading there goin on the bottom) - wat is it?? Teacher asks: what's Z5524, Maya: 1.01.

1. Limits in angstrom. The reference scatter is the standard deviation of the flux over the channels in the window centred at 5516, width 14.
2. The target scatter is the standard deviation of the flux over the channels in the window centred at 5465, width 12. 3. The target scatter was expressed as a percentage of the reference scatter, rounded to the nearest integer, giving 134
